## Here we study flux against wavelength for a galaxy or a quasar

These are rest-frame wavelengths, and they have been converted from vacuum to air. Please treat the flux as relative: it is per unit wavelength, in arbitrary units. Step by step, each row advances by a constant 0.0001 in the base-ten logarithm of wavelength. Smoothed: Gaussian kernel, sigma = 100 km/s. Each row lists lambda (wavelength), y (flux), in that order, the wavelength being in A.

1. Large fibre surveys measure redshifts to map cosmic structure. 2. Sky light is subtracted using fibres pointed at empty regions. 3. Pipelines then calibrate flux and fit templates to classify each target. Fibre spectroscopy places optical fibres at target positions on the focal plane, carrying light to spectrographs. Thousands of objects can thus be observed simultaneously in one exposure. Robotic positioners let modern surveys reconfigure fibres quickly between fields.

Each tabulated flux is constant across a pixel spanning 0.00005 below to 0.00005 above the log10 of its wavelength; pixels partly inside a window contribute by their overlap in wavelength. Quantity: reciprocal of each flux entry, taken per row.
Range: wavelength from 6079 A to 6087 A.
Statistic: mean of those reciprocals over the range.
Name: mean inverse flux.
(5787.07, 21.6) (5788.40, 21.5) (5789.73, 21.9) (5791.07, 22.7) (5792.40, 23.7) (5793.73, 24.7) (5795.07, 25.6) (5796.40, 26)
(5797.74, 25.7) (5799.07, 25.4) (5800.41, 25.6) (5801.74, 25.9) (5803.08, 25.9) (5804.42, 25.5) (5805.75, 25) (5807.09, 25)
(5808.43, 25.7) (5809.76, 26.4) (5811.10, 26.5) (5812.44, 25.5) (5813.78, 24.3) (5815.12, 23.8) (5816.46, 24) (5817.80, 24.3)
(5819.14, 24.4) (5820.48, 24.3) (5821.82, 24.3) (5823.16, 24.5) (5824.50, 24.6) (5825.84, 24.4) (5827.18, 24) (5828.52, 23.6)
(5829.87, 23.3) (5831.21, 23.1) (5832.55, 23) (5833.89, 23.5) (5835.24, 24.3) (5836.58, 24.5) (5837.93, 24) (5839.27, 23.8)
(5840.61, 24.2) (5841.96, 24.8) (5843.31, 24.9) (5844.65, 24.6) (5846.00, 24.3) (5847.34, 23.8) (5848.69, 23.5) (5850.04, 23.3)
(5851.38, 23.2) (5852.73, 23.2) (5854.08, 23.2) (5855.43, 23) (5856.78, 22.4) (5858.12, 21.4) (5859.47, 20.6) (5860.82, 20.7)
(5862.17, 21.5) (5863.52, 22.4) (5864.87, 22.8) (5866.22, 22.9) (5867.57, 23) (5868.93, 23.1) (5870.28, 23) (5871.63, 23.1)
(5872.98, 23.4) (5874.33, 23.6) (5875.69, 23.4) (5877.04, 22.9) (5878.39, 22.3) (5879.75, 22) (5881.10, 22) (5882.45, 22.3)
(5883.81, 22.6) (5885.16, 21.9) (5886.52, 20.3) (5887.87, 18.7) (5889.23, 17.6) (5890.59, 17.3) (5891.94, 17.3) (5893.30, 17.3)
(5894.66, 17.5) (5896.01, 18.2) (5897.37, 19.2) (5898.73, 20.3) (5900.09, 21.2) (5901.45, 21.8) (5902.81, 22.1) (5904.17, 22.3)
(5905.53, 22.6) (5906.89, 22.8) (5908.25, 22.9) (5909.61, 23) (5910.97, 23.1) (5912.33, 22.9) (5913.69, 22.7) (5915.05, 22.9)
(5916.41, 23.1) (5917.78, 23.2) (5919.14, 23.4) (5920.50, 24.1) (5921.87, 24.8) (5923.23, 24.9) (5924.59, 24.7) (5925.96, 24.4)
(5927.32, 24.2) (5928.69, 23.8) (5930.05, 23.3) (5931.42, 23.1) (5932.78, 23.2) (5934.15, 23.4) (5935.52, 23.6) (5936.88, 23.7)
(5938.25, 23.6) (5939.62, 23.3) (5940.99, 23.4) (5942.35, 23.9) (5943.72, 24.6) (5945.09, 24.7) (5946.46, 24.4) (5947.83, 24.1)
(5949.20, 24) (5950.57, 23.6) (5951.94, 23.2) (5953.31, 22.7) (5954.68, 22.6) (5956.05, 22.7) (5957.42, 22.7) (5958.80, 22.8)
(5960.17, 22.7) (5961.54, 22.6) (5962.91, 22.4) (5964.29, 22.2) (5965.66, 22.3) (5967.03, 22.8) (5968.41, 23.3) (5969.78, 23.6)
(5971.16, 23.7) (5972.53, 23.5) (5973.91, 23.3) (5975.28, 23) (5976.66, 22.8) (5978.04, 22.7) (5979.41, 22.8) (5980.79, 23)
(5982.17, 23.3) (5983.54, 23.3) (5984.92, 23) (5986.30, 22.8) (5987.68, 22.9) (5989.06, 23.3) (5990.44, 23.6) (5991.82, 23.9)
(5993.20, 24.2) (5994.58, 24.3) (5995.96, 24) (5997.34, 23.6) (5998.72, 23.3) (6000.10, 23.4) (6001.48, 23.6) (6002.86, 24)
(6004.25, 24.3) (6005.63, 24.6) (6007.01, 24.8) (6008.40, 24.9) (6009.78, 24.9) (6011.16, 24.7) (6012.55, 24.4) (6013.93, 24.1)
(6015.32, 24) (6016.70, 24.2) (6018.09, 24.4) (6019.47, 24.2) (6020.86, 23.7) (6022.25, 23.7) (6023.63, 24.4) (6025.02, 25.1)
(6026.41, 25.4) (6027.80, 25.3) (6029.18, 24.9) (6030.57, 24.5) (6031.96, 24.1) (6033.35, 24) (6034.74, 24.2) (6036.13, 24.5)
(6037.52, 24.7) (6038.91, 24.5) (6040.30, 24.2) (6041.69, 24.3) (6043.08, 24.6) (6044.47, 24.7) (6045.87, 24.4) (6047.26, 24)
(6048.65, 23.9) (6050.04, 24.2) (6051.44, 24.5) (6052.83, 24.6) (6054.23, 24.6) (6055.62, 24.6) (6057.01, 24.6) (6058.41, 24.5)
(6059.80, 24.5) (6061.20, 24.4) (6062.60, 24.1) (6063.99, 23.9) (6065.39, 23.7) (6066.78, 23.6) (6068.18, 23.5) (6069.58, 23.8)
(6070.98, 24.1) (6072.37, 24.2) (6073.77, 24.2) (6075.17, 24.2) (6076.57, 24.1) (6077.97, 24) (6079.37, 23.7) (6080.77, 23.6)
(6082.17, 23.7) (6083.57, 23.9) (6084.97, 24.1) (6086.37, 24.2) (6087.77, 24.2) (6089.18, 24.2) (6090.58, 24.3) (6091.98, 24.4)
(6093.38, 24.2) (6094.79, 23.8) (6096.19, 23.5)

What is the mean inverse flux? 0.0419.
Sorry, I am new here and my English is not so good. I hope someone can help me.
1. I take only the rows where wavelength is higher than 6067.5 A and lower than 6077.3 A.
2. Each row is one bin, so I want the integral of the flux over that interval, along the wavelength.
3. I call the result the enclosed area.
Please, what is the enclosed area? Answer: 235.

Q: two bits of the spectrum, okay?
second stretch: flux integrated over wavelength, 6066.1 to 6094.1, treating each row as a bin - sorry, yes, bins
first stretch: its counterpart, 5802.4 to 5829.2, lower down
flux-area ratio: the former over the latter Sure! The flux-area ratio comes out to 1.01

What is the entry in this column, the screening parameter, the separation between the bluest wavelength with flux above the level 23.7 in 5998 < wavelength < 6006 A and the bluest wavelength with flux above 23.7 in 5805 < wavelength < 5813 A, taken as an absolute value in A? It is 197.1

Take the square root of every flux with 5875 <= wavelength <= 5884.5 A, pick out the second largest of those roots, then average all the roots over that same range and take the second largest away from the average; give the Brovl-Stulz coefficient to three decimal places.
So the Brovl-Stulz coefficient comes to -0.042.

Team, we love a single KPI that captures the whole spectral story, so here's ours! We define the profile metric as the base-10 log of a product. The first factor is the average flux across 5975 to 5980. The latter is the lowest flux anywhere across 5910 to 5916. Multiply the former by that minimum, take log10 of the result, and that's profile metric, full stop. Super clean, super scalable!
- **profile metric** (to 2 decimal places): 2.71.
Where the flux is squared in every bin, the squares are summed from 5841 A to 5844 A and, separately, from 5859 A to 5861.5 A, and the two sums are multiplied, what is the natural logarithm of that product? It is 13.9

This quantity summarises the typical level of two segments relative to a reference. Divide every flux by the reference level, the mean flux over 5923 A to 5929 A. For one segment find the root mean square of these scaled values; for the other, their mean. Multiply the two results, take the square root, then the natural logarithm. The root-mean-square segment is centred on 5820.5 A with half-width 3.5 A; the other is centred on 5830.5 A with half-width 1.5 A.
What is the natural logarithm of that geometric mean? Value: -0.026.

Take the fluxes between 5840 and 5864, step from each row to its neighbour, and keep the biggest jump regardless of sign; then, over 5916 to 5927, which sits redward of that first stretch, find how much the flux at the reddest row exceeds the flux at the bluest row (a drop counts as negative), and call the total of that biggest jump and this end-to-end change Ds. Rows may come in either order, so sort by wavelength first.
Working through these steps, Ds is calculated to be 2.3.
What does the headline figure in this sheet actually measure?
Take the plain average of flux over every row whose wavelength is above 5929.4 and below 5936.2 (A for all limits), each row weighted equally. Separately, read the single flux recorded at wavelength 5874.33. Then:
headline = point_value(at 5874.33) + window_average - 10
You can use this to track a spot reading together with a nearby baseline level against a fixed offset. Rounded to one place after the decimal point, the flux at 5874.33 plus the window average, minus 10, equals 36.9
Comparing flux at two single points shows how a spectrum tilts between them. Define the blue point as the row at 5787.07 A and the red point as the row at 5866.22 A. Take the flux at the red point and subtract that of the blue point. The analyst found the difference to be 1.3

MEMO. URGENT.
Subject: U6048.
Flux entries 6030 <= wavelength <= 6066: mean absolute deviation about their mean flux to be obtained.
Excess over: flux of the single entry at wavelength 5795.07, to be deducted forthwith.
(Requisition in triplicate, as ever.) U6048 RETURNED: -25.4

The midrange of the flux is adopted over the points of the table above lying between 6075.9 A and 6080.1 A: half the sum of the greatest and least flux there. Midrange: 23.9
